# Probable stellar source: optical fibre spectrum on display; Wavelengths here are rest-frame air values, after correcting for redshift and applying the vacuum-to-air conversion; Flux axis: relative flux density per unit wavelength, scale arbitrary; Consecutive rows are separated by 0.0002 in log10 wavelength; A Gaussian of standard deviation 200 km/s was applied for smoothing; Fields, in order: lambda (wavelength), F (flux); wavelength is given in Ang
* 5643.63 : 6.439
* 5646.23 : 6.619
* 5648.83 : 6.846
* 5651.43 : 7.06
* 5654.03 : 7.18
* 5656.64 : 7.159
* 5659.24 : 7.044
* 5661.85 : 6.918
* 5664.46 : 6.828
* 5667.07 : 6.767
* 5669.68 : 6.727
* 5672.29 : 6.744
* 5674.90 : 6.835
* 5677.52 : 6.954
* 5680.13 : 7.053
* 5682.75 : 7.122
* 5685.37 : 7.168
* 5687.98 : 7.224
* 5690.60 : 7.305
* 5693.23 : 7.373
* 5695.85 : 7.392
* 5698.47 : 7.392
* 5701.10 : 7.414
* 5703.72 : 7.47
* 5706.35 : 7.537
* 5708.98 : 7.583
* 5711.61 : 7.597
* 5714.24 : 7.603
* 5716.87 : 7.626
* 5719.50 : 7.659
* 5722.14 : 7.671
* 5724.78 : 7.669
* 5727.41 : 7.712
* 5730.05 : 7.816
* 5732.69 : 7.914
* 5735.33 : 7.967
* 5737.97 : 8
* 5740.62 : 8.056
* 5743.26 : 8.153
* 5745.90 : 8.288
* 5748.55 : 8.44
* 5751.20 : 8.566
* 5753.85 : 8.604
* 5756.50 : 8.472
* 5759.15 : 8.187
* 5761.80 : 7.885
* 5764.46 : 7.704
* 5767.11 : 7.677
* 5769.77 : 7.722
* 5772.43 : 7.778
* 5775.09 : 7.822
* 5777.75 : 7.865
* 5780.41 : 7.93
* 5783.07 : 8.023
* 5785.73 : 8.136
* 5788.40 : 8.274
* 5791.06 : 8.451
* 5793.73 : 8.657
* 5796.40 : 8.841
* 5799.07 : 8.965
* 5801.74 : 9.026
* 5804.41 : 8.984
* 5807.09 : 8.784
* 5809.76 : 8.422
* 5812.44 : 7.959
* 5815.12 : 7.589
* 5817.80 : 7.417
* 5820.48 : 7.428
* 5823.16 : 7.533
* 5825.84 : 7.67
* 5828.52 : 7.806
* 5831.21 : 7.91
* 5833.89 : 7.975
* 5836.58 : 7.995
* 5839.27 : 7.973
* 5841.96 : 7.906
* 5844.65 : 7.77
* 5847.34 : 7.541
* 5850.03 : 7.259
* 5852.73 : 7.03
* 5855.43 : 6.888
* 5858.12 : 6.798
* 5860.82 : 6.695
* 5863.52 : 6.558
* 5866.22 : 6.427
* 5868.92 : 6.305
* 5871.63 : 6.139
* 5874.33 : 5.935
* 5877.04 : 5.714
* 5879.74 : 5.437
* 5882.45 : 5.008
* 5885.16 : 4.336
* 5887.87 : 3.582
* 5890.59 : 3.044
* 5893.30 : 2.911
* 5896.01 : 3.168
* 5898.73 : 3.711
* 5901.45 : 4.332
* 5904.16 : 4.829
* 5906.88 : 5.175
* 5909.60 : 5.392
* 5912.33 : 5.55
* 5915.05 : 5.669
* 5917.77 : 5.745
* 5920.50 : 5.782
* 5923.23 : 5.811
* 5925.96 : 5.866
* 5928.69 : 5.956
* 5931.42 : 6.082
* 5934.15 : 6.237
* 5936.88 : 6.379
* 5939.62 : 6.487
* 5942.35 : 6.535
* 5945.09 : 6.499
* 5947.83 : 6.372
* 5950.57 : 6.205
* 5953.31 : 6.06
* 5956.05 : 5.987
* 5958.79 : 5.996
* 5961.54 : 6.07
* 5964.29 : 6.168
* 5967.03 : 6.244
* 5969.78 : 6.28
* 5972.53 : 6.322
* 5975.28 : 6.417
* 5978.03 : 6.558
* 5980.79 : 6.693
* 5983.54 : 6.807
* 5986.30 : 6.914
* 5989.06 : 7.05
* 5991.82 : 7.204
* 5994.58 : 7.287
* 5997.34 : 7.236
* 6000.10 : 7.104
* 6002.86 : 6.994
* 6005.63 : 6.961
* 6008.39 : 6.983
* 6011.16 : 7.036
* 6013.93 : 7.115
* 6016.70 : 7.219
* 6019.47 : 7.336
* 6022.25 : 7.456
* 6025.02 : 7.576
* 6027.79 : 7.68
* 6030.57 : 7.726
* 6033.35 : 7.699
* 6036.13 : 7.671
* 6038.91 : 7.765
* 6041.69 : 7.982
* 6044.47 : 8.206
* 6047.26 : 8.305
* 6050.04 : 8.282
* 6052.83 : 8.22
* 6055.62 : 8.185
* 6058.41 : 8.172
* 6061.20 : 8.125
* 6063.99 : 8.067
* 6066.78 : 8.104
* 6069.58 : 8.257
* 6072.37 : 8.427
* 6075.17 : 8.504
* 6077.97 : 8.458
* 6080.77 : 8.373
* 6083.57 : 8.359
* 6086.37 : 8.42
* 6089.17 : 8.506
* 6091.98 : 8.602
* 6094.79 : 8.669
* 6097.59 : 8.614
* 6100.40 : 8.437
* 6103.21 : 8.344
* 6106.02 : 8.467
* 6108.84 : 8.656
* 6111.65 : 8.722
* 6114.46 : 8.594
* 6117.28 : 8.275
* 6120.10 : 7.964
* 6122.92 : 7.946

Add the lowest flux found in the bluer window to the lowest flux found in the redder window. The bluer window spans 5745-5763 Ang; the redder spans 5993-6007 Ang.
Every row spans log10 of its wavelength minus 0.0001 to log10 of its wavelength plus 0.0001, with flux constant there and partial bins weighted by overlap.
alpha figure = 14.8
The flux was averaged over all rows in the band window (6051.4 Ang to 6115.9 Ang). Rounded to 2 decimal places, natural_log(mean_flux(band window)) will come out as 2.13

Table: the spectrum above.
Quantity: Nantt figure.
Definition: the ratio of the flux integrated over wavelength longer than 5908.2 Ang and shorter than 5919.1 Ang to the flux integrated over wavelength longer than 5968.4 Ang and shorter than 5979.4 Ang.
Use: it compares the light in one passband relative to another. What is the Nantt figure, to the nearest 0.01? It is 0.87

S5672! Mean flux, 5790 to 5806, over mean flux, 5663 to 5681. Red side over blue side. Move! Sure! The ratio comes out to 1.3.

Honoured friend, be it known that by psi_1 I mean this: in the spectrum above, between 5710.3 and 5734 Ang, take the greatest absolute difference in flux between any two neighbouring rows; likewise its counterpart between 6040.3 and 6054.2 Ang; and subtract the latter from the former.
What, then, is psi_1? -0.12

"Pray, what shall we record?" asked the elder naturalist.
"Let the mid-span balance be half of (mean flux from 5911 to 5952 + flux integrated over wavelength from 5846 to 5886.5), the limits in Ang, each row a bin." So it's 130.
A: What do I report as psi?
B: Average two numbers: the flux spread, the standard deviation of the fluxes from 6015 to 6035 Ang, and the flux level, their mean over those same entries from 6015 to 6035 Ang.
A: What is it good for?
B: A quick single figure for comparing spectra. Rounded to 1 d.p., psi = 3.9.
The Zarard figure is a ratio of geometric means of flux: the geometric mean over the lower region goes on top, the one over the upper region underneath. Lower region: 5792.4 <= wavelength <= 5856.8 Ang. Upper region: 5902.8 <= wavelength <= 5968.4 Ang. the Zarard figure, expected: 1.3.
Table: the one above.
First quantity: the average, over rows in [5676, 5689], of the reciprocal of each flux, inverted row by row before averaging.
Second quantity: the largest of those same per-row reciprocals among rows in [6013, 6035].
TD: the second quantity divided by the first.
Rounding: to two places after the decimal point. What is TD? 1.00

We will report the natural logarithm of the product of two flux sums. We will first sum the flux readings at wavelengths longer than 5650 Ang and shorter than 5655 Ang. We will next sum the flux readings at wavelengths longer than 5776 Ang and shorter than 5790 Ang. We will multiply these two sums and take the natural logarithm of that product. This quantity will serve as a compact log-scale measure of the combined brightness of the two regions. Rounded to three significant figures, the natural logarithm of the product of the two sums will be 6.35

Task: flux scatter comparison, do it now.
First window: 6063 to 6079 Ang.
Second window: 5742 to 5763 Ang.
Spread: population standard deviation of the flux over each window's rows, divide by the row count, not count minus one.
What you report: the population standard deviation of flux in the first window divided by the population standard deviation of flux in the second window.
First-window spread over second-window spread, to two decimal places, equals 0.76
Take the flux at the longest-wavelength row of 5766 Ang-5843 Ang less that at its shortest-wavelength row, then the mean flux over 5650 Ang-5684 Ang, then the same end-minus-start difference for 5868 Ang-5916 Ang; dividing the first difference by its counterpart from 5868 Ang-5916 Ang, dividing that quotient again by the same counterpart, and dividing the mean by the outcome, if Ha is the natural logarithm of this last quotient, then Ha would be 2.5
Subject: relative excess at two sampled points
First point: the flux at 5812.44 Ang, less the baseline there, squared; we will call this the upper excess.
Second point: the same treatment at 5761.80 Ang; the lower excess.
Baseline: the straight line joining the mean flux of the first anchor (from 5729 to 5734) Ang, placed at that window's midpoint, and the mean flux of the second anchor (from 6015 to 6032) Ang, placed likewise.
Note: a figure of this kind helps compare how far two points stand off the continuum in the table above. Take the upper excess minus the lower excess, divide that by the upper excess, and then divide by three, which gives 0.30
